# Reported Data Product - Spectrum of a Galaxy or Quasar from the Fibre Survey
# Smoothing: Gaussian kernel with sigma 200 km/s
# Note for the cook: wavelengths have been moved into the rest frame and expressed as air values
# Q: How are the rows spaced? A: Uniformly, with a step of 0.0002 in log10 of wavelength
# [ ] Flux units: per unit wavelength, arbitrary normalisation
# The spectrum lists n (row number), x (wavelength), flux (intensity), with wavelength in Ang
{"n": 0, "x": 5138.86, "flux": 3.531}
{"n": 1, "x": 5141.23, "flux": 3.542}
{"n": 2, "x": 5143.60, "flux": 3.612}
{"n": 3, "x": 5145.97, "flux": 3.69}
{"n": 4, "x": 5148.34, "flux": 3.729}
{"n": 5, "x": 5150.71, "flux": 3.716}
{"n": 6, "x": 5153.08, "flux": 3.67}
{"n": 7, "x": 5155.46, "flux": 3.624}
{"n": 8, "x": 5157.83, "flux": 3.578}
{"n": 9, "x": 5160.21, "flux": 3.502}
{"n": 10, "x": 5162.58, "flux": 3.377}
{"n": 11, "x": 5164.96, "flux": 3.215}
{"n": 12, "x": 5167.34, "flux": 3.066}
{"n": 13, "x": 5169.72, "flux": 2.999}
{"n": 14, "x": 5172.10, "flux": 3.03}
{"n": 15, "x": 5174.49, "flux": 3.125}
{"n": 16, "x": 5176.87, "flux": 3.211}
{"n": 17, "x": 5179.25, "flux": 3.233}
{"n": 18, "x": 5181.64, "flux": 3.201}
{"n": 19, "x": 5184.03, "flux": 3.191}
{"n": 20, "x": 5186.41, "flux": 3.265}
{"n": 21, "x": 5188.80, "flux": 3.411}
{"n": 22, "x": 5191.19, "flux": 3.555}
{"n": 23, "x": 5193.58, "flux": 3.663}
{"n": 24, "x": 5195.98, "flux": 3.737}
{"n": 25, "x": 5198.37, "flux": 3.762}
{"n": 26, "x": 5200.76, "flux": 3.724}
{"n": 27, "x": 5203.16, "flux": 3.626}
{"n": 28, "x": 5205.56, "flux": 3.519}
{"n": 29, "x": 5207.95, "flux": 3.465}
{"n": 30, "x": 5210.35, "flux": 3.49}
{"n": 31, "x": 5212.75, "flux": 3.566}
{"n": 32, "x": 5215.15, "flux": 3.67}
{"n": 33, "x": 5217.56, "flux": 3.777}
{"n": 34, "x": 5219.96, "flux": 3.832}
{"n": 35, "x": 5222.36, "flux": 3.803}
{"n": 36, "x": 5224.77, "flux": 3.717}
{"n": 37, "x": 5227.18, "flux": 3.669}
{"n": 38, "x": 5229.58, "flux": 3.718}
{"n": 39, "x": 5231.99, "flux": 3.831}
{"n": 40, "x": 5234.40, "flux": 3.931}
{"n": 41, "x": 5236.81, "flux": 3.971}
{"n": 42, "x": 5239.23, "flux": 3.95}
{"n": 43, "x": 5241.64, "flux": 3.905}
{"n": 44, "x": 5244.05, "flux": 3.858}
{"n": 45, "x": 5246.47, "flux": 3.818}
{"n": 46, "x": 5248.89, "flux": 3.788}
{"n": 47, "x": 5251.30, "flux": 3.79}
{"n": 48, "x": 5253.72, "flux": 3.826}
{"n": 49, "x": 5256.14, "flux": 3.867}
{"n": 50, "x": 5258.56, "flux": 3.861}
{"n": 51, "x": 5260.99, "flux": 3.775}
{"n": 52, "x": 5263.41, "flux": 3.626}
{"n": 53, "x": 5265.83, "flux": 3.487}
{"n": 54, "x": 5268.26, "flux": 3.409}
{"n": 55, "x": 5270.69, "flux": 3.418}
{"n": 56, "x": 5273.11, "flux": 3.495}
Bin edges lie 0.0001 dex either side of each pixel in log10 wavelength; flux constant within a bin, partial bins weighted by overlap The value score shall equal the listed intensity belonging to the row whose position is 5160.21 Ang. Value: 3.502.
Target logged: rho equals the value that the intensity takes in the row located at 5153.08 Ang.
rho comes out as 3.67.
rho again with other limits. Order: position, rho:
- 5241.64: 3.905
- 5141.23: 3.542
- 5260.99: 3.775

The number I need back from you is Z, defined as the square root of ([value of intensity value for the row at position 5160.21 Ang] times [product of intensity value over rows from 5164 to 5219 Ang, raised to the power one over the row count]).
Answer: 3.45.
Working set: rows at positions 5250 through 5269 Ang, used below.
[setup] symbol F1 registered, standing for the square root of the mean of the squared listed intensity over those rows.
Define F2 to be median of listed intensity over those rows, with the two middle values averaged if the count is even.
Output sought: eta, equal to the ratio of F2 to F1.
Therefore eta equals 1.02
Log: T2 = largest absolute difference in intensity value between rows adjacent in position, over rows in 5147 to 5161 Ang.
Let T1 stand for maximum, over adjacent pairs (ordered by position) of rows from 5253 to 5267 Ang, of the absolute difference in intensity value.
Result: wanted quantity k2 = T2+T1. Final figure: 0.225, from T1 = 0.149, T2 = 0.08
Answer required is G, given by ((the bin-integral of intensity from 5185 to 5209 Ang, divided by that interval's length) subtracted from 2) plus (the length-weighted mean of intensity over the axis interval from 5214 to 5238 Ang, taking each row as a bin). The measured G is 2.2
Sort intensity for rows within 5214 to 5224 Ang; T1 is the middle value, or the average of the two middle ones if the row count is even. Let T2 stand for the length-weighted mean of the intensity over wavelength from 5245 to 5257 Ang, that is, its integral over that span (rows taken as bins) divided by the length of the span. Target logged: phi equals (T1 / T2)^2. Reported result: 0.99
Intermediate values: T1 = 3.79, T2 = 3.82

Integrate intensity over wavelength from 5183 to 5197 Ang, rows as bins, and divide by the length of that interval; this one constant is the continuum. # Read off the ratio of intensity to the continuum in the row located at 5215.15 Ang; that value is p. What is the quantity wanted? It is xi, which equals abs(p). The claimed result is 1.06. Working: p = 1.06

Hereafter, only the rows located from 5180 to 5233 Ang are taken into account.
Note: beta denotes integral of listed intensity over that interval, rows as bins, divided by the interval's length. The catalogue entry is 3.60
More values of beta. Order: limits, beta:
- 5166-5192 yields 3.20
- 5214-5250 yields 3.82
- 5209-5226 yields 3.69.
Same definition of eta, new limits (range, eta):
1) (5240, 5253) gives 1.00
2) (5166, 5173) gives 1.00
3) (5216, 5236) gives 1.00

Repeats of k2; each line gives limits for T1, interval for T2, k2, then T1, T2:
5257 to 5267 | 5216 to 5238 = 0.262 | 0.149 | 0.11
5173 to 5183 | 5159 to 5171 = 0.248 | 0.086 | 0.16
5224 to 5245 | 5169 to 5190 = 0.259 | 0.113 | 0.15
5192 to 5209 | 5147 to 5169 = 0.269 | 0.107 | 0.16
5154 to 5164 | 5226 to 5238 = 0.238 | 0.125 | 0.11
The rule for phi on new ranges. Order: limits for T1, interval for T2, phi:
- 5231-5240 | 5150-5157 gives 1.16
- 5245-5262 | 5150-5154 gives 1.07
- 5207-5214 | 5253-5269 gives 0.89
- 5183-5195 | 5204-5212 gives 0.95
